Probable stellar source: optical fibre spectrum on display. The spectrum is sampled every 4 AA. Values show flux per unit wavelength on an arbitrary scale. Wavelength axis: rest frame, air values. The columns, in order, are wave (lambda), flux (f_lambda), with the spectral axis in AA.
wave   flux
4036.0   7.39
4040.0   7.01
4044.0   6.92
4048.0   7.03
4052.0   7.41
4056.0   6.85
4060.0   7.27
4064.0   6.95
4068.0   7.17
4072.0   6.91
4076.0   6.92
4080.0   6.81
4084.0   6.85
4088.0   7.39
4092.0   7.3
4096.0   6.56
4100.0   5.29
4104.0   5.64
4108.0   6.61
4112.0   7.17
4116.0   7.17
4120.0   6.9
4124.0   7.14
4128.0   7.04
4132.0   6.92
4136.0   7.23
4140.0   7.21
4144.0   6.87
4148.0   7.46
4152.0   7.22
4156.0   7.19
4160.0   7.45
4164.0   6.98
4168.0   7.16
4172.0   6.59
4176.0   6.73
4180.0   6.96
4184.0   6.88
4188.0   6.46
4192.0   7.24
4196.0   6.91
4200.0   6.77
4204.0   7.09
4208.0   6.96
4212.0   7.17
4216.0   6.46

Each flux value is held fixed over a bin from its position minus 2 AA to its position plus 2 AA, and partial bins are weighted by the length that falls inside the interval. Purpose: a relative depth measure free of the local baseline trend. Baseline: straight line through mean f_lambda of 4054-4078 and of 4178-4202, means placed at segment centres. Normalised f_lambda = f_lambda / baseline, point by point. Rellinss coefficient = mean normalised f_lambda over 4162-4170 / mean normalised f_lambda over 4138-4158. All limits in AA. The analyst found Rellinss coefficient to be 0.99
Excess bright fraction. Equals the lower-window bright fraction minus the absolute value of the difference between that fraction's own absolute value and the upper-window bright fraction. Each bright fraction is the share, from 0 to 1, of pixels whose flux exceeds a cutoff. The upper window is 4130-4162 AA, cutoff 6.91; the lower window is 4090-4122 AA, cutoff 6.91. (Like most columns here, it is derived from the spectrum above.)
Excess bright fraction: -0.1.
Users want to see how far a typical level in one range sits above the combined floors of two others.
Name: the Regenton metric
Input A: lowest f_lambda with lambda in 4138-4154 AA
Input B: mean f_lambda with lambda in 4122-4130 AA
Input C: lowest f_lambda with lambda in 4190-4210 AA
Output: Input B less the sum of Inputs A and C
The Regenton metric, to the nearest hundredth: -6.55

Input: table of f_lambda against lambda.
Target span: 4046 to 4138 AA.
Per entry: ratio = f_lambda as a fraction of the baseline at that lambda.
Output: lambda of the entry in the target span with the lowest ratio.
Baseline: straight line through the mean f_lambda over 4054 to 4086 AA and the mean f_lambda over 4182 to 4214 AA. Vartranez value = 4100.0 AA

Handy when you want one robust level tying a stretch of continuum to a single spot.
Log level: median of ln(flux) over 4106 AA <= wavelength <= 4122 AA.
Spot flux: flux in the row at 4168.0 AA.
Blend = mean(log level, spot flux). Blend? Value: 4.56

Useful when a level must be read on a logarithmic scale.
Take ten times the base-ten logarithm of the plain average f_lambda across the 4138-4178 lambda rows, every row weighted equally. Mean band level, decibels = 8.50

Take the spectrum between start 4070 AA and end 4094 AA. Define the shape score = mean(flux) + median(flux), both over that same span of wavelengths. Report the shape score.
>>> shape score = 13.9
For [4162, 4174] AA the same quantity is 13.9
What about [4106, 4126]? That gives 14.1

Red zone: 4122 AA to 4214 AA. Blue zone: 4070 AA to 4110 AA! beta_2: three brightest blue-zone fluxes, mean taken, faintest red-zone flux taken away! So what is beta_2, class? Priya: 0.7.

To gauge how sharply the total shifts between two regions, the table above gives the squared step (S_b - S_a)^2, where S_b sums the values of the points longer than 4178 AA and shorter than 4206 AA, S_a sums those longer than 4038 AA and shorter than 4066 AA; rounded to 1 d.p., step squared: 1.3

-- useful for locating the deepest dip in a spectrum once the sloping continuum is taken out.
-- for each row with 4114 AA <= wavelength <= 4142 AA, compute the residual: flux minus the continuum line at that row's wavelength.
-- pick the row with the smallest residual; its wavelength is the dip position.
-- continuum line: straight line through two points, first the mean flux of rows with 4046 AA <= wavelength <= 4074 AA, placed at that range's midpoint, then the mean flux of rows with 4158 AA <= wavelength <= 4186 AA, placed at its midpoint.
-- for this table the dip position 4120.0 AA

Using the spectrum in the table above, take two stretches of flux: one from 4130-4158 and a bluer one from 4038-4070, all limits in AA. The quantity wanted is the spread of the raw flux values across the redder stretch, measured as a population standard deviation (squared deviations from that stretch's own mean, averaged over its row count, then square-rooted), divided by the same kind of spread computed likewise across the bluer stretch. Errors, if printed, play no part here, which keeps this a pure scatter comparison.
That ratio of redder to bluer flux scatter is 1.04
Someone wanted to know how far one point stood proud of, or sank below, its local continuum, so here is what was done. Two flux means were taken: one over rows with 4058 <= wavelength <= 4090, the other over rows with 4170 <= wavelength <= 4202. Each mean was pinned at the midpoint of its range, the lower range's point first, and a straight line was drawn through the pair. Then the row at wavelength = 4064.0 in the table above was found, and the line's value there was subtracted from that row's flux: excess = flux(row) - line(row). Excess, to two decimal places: -0.10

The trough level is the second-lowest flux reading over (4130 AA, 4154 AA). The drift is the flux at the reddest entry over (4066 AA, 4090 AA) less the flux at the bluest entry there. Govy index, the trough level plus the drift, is 7.1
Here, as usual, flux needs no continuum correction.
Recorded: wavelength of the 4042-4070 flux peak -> 4052.0 AA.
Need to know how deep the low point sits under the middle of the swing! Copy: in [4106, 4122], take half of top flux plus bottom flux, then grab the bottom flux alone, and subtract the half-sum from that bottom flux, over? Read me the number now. -0.28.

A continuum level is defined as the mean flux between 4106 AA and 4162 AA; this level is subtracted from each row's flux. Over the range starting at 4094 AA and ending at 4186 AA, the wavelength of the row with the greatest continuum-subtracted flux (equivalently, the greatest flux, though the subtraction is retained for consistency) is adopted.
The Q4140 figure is 4148.0 AA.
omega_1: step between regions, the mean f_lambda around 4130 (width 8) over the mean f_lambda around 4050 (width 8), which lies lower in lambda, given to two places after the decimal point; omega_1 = 0.97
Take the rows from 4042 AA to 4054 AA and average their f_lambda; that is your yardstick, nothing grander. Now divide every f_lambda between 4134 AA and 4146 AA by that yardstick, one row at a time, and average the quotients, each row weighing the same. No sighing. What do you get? 0.998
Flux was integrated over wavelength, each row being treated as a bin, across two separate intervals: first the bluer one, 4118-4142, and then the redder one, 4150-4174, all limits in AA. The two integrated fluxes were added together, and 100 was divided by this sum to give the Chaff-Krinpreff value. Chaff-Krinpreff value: 0.294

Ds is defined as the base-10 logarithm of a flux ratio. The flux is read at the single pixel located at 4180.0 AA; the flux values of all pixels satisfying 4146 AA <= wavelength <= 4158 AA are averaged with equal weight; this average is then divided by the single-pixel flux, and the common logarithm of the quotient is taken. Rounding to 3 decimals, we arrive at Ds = 0.020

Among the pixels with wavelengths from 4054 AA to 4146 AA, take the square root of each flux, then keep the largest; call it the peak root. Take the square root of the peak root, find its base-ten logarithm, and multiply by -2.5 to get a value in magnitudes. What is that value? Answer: -0.5429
